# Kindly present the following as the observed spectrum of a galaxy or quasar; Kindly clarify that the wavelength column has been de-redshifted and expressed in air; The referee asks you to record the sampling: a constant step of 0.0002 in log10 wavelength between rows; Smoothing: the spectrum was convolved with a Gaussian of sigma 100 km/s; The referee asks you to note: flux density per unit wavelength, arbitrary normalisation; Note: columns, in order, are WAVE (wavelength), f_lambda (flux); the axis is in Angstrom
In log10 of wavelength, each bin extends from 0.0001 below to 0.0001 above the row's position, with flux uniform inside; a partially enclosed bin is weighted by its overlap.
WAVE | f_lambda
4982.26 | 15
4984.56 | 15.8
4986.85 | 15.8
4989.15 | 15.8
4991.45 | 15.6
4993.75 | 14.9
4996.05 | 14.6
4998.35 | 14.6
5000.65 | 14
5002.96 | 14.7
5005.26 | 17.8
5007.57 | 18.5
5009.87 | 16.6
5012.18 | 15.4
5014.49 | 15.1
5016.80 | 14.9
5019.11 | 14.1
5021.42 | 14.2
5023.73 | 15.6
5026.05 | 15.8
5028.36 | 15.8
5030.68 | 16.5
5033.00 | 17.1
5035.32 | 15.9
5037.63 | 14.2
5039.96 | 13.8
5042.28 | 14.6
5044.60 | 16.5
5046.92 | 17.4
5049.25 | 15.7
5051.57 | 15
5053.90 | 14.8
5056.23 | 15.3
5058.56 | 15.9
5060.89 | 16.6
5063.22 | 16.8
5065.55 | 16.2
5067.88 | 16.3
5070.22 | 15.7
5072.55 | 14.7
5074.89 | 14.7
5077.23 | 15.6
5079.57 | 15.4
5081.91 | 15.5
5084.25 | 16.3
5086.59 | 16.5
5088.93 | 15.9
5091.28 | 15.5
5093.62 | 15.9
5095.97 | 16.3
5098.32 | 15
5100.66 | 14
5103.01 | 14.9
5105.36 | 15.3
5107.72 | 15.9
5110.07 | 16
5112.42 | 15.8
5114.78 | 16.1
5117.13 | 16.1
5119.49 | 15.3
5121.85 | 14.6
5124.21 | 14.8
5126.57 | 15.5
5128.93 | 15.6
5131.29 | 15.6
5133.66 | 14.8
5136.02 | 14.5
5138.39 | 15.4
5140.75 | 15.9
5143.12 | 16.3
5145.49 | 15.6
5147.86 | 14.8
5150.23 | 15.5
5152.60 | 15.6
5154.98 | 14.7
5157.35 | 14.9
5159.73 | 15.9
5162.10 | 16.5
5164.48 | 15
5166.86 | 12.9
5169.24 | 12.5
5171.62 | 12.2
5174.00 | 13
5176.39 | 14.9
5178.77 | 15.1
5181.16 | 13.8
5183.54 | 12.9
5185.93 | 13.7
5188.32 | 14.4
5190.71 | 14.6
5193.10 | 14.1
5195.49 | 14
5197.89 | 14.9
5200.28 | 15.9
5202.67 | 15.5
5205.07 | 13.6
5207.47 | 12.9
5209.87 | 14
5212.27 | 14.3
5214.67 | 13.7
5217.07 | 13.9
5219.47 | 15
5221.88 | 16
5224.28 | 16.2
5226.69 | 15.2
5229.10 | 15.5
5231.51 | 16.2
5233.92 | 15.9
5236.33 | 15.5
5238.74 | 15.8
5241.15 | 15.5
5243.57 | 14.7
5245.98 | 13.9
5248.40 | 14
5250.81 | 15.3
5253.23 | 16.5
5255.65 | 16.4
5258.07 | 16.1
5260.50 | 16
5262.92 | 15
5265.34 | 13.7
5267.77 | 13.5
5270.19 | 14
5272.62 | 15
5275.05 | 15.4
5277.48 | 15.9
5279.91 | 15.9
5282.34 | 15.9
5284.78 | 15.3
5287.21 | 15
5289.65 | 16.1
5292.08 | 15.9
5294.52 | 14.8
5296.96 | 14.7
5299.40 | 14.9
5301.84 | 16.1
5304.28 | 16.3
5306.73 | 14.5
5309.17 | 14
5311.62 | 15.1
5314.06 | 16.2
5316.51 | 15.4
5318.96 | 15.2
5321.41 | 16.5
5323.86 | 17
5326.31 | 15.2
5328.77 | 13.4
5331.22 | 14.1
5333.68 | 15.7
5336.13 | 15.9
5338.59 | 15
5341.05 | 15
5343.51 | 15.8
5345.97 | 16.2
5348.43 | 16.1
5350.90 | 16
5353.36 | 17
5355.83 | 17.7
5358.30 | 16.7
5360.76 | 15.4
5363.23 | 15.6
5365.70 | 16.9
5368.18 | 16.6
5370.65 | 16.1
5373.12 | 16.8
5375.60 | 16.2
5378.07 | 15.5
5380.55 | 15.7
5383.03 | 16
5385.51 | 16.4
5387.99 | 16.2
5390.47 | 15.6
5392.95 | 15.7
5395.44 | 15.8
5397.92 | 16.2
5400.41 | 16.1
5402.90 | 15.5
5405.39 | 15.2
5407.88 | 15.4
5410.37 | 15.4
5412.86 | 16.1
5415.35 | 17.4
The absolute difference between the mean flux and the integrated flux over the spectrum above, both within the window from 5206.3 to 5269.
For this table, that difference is 927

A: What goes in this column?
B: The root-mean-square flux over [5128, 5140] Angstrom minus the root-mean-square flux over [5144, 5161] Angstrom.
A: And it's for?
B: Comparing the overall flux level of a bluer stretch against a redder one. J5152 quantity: -0.11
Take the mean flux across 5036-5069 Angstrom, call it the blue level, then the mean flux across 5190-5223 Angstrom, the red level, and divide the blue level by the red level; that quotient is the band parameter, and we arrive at 1.08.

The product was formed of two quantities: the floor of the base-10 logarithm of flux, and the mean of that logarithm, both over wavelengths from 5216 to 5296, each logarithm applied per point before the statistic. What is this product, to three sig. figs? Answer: 1.34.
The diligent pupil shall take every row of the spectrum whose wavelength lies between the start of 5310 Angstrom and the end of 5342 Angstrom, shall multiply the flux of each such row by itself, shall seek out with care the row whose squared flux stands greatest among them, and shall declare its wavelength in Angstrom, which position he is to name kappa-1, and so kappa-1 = 5323.86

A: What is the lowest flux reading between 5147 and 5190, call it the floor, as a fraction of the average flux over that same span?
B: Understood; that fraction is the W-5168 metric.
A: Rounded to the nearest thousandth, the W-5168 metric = 0.850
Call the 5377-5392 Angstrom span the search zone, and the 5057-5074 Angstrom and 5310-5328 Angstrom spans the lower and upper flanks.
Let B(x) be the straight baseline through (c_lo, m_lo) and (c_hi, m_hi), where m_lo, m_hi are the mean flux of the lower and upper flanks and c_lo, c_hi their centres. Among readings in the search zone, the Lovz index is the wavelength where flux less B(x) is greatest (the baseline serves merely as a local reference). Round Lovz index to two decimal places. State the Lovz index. 5385.51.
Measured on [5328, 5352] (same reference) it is 5345.97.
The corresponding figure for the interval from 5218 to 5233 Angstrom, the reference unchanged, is 5231.51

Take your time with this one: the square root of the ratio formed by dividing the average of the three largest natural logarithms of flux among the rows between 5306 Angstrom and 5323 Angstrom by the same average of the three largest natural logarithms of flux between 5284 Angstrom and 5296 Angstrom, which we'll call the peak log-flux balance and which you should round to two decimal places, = 1.00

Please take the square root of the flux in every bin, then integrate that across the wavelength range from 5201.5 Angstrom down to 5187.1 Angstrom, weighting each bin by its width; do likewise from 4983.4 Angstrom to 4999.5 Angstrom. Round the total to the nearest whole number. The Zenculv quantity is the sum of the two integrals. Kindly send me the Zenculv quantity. 118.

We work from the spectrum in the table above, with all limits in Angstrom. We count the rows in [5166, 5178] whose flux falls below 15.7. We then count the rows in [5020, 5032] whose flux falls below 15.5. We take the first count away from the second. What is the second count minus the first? -4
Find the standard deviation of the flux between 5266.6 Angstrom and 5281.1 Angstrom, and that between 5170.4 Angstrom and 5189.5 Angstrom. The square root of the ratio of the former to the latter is 1.0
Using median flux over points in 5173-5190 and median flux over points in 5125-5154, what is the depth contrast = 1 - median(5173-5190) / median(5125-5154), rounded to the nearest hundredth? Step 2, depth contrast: 0.11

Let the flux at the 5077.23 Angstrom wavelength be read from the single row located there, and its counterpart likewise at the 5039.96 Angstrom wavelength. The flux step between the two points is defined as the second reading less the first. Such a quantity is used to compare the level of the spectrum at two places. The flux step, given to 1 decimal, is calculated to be -1.8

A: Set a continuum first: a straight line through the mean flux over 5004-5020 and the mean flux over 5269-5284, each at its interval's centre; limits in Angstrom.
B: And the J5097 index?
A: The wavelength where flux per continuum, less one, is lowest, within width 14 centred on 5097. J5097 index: 5100.66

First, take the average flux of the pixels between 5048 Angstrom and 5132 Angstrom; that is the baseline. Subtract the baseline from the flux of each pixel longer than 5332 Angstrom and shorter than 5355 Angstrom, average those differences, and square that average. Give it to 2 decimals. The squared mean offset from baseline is 0.07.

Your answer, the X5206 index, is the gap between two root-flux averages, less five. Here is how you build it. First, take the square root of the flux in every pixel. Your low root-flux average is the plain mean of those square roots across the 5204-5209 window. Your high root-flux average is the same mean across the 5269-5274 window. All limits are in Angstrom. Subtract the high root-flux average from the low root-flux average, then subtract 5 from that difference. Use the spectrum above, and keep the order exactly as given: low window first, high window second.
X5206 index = -5.17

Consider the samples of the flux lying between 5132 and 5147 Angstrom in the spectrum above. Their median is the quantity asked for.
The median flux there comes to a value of 15.5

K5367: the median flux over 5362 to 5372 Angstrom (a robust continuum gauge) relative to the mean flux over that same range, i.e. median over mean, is 1.00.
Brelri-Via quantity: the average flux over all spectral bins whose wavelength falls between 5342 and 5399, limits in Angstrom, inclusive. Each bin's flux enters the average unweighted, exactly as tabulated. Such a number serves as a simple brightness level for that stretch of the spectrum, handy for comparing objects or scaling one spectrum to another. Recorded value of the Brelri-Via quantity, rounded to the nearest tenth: 16.2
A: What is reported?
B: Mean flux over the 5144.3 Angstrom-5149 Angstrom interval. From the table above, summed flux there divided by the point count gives 15.2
